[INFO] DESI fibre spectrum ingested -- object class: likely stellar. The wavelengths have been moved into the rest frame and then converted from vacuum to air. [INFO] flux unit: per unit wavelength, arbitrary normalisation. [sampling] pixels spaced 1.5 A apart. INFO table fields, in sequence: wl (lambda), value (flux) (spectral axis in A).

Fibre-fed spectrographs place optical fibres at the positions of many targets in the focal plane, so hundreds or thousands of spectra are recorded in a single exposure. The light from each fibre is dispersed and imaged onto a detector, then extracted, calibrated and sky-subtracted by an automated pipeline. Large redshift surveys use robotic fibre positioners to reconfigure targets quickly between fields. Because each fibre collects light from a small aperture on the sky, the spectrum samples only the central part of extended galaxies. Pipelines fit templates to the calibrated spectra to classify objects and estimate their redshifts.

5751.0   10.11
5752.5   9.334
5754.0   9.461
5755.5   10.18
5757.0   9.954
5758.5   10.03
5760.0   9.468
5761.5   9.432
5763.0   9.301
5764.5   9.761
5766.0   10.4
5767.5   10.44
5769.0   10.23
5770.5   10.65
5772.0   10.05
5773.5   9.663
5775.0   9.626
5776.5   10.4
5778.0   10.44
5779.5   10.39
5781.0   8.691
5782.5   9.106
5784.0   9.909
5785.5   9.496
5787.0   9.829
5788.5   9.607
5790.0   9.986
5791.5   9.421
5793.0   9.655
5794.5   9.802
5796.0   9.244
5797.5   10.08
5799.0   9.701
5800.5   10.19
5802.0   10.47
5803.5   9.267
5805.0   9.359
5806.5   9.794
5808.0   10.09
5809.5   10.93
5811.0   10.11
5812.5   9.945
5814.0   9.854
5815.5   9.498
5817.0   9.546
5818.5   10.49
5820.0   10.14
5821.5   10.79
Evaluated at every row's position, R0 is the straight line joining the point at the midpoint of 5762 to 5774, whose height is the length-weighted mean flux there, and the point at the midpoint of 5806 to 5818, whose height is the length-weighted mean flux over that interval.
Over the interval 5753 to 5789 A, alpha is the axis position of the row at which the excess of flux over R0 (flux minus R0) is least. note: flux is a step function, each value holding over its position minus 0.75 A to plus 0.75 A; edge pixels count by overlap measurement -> 5781.0 A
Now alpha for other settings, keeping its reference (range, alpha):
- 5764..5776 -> 5775.0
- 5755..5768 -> 5763.0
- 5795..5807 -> 5796.0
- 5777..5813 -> 5781.0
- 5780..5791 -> 5781.0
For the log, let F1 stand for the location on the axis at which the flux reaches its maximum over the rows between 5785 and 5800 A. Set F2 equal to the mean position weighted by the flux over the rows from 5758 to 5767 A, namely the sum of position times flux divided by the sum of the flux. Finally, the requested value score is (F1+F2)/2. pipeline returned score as 5779.9 A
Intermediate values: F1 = 5797.5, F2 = 5762.3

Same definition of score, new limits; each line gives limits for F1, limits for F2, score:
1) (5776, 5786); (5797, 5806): 5789.6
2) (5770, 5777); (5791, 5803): 5783.7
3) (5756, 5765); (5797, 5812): 5781.4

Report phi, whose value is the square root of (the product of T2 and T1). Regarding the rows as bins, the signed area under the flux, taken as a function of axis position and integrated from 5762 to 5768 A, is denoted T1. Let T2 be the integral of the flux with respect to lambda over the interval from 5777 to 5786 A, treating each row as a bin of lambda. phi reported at 72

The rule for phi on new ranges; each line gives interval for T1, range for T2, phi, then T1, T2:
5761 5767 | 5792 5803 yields 80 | 59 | 108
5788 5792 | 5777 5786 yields 58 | 39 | 87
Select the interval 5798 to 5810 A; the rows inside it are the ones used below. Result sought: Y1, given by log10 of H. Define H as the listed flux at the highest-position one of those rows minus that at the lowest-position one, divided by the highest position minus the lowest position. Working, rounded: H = 0.117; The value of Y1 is -0.932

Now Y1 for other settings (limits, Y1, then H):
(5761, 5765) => -0.960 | 0.110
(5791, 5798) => -0.959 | 0.110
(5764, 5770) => -0.982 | 0.104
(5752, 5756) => -0.550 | 0.282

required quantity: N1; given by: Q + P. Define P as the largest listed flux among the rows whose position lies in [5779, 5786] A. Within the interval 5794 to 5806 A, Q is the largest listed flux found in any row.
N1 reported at 20.86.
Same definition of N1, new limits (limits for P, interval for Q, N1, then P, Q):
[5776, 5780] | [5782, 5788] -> 20.35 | 10.44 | 9.909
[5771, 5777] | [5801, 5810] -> 21.33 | 10.4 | 10.93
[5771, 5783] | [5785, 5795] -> 20.43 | 10.44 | 9.986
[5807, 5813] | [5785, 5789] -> 20.76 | 10.93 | 9.829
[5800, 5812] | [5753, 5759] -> 21.11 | 10.93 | 10.18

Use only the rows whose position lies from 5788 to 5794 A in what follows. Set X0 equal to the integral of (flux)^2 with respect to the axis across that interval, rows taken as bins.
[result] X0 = 562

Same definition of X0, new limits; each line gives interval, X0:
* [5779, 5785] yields 542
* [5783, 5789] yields 564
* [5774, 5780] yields 623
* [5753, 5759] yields 586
